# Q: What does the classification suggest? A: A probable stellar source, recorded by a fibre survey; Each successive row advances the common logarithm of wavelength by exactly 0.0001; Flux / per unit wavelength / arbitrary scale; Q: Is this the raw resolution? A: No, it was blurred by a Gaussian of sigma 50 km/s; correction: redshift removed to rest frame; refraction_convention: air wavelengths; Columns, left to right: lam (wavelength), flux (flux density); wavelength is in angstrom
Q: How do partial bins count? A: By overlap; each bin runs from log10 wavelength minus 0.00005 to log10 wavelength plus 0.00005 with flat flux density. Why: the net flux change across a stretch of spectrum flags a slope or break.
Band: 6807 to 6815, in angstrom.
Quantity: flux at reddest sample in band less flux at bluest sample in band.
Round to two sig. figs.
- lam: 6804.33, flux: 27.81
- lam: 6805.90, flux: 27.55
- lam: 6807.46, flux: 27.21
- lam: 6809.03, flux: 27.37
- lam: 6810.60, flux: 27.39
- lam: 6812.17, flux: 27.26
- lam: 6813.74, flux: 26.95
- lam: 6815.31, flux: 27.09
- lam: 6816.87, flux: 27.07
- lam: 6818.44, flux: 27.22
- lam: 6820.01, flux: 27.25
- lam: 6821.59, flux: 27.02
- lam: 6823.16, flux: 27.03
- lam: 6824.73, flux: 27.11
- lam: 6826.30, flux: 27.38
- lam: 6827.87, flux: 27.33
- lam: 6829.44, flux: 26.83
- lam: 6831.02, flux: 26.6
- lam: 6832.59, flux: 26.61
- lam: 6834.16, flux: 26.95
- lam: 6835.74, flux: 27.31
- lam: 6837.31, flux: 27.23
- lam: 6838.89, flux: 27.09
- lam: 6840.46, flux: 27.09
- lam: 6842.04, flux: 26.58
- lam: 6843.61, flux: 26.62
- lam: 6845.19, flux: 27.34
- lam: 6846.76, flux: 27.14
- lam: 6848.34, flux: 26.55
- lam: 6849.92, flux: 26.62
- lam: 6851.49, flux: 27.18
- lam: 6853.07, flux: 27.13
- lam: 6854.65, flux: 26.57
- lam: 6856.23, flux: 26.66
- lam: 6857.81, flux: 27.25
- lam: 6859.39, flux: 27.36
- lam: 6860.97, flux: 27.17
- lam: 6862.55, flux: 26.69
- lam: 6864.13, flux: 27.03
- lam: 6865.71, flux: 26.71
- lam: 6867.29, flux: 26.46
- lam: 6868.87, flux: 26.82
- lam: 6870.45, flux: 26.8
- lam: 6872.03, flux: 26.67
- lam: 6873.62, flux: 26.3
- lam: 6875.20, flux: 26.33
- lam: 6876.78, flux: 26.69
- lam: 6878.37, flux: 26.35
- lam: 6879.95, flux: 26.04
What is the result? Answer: -0.26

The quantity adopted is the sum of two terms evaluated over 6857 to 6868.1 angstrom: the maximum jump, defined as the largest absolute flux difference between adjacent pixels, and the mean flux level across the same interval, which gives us 27.4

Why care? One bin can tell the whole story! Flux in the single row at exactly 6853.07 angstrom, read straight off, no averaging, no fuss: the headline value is 27.13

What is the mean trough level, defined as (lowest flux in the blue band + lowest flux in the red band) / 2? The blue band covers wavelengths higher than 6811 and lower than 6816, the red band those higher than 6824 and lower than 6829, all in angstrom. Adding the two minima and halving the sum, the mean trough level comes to 27.0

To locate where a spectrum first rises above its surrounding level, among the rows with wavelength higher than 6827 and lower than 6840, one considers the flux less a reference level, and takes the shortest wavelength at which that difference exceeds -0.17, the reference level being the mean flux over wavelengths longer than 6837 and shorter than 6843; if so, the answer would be 6827.87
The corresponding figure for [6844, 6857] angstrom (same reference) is 6845.19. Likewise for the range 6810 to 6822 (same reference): 6810.60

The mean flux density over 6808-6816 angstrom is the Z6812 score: 27.2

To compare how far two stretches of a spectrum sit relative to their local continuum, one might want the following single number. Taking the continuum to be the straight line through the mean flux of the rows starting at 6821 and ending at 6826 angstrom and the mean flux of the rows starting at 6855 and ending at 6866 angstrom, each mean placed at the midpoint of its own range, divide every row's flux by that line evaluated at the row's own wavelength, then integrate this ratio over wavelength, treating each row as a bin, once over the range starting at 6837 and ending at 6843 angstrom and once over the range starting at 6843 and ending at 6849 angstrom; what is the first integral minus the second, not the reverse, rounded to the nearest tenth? 0.0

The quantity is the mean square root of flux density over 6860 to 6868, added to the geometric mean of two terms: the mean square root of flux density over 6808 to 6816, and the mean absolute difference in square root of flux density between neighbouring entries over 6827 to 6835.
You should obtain 5.55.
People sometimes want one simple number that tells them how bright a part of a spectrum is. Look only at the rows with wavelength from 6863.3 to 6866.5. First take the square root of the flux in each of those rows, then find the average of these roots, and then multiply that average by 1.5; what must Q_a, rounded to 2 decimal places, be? 7.78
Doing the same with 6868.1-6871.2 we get 7.77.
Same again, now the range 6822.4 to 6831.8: 7.80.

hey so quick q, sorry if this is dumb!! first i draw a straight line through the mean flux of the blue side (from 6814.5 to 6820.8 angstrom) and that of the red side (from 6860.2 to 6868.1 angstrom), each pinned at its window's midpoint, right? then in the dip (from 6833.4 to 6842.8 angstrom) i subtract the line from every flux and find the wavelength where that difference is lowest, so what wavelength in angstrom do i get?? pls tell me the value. 6842.04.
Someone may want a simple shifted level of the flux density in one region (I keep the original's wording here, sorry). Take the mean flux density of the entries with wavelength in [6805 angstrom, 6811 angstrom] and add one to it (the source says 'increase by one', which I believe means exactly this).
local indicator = 28.4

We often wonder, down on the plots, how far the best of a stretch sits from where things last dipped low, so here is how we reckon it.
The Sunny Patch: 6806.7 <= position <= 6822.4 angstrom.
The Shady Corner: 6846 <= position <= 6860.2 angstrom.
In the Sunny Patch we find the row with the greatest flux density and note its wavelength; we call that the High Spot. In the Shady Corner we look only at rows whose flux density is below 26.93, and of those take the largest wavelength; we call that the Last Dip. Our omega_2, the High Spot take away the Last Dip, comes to -45.6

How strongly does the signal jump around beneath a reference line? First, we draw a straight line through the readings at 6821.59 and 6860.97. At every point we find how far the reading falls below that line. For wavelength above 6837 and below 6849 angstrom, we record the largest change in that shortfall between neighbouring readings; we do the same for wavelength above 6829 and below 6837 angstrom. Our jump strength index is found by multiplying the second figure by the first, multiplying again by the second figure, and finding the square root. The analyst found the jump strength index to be 0.30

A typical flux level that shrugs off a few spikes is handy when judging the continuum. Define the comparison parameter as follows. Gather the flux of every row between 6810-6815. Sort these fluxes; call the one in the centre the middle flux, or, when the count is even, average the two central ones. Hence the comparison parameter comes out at 27.3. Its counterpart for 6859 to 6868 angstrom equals 26.9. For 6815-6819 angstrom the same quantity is 27.1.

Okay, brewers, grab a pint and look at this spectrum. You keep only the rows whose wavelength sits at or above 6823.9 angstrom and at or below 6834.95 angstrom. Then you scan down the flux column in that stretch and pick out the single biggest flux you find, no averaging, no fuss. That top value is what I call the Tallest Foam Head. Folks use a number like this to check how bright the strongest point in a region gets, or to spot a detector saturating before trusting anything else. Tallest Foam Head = 27.38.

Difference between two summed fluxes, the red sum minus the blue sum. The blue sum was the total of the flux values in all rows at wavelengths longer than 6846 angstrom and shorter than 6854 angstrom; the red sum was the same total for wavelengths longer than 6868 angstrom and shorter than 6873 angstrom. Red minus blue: -54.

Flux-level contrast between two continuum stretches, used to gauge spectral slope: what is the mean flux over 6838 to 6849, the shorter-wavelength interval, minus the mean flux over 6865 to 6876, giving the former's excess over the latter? 0.33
